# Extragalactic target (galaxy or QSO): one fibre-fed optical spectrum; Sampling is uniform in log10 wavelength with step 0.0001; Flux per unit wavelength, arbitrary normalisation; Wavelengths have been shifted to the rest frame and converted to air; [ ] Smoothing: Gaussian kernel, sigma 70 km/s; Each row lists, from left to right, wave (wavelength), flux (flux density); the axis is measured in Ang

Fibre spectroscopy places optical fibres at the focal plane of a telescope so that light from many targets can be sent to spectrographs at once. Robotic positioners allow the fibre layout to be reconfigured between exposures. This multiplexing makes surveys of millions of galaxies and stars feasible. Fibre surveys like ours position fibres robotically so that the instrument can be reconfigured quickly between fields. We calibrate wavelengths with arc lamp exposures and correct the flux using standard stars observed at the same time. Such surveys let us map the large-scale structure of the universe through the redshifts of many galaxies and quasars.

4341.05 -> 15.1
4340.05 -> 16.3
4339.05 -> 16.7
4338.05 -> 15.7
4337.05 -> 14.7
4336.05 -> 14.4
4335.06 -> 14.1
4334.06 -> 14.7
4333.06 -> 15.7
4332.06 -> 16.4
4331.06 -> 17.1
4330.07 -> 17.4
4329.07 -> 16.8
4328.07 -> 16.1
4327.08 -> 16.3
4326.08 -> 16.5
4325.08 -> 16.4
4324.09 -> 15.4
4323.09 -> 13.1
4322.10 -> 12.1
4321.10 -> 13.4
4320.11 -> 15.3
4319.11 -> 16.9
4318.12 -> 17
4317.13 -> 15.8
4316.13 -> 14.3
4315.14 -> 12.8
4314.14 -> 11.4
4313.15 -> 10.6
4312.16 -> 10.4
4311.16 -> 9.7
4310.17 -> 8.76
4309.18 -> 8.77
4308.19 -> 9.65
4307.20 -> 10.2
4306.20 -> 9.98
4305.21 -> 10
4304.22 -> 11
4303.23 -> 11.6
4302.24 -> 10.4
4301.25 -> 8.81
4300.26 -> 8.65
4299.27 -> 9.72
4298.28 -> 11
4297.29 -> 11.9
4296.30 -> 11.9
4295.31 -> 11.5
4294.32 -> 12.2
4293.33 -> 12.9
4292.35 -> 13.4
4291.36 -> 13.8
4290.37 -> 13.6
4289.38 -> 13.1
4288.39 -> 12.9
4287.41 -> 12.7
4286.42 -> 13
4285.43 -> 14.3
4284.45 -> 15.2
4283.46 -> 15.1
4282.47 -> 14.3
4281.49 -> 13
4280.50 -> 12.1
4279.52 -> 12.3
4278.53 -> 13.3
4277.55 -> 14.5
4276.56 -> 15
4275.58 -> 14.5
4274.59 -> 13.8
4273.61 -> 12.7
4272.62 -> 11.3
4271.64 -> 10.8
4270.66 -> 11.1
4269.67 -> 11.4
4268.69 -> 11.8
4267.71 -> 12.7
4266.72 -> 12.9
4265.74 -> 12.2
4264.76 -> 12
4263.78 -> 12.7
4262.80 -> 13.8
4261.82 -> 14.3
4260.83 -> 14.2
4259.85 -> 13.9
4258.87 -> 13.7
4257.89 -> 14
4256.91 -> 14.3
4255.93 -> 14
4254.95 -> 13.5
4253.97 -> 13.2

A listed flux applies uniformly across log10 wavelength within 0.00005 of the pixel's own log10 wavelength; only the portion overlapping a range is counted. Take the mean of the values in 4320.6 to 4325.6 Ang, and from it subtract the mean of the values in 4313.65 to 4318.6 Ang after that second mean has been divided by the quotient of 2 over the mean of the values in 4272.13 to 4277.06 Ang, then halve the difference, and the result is -41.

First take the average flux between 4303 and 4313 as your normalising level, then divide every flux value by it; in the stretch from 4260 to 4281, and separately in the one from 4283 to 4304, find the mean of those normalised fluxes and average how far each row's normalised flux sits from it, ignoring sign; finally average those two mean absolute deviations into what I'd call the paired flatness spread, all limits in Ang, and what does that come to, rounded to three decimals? 0.123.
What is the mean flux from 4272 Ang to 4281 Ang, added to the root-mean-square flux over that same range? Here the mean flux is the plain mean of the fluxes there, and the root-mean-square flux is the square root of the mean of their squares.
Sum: 26.6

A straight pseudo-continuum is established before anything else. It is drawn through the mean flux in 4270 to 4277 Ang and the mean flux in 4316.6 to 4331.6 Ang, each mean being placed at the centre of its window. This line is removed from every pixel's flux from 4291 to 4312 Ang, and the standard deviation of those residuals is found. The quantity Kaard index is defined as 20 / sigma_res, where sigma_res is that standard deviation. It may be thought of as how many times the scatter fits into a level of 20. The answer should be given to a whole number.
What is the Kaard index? 11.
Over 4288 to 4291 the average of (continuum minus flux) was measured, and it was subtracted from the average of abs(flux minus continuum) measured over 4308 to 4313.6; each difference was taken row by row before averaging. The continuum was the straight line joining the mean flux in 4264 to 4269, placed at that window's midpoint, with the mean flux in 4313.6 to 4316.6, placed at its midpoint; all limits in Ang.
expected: 3.78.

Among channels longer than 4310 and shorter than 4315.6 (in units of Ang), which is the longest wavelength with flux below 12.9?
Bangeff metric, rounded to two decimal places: 4315.14 Ang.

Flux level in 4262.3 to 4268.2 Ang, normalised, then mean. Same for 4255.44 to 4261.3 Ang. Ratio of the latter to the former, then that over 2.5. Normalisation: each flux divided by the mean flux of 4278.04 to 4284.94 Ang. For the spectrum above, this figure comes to 0.44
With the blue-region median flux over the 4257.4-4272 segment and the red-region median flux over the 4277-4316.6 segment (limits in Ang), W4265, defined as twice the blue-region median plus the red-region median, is 37.4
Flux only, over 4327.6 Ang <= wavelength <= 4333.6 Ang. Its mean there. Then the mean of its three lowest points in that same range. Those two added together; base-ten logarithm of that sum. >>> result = 1.51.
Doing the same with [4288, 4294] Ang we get 1.42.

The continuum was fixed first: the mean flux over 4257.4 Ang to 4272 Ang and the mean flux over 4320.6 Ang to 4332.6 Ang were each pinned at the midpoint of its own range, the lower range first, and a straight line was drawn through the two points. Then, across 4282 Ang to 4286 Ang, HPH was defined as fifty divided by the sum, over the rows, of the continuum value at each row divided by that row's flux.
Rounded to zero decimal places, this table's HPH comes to 13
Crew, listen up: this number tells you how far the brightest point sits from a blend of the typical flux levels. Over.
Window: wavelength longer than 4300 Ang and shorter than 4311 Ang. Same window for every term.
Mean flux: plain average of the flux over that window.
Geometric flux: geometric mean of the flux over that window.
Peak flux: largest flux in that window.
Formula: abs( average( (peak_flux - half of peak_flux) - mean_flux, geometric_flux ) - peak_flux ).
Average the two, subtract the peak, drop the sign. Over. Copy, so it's 8.7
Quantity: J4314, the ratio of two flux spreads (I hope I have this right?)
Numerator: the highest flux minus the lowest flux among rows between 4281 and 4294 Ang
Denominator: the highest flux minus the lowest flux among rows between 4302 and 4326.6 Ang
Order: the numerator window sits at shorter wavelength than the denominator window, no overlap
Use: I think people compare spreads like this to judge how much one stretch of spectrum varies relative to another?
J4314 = 0.3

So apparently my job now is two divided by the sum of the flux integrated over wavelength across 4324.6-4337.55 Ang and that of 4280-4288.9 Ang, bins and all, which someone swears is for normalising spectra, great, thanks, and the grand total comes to 0.0061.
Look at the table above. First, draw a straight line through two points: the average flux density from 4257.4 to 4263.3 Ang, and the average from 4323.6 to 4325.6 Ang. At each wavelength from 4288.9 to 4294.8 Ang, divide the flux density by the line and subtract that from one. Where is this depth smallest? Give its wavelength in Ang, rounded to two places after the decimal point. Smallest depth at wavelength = 4291.36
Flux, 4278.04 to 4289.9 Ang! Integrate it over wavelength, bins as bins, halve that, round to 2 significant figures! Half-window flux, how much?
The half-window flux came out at 80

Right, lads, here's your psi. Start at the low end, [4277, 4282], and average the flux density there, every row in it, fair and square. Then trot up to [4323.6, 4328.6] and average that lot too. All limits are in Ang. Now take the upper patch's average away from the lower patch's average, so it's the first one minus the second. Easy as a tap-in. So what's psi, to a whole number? -3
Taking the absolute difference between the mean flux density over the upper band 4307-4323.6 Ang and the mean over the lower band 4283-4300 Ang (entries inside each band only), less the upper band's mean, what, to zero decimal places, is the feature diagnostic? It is -12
